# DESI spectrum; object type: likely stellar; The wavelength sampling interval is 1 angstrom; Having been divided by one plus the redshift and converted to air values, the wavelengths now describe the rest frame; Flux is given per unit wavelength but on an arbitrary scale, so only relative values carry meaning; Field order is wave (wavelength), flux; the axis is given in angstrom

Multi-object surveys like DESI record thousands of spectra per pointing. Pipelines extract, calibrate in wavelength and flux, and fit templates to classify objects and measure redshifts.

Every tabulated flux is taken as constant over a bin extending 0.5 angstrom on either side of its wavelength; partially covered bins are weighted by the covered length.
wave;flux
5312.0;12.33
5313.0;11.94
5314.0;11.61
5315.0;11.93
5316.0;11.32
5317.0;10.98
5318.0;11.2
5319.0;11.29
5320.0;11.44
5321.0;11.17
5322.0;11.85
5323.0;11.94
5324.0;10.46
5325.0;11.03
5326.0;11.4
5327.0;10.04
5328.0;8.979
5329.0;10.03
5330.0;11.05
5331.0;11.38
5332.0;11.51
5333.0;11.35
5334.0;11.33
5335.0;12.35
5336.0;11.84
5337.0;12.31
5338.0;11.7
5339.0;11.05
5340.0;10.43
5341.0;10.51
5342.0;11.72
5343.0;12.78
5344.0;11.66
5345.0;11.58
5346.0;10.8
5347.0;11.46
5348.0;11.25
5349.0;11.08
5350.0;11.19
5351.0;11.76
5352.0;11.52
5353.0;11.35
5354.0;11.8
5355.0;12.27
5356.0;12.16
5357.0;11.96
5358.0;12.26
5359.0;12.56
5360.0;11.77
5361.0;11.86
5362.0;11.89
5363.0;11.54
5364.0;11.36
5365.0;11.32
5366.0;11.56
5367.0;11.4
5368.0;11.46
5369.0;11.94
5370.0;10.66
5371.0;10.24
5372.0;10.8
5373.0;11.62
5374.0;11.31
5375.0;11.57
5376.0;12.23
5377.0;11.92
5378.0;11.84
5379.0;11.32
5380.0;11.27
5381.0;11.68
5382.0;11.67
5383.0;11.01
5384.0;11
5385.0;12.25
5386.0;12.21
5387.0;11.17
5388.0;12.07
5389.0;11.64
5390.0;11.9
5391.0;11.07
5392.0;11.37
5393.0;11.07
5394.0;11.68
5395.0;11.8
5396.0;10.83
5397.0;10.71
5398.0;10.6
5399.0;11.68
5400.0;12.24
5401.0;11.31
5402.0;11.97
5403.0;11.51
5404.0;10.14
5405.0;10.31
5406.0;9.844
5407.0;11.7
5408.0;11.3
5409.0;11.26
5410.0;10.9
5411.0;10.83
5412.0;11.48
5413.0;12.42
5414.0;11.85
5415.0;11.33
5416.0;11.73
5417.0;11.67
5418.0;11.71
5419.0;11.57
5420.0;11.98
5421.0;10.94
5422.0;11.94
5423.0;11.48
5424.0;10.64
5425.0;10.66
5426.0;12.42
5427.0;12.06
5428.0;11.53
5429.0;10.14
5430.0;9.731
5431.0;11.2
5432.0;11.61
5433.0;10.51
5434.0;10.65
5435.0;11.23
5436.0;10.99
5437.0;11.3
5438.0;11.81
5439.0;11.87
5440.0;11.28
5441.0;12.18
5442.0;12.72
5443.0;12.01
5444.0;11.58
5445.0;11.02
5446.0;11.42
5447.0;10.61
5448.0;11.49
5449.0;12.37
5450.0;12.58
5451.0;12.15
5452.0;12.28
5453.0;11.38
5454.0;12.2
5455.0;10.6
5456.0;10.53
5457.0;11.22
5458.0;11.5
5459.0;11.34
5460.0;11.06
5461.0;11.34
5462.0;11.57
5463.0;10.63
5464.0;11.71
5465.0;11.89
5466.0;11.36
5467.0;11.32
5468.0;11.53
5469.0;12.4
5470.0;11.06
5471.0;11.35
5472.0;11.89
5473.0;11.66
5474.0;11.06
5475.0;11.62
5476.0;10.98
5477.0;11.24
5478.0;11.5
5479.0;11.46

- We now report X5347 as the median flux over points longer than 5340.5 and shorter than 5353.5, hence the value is 11.46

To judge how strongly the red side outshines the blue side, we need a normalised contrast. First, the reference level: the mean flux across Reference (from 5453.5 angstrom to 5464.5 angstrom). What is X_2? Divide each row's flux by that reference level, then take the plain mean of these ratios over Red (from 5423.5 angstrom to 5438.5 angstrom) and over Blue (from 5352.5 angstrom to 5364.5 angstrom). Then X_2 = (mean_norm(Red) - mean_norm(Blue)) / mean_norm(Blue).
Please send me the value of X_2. -0.067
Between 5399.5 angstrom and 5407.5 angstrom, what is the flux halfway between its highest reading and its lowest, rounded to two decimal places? 11.04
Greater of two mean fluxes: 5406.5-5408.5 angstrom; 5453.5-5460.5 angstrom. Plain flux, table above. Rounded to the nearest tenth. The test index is 11.5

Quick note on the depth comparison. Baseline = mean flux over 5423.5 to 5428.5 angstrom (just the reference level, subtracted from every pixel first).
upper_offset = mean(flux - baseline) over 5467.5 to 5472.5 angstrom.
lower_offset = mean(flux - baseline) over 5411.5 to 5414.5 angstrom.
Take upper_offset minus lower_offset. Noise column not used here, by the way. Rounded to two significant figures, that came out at -0.27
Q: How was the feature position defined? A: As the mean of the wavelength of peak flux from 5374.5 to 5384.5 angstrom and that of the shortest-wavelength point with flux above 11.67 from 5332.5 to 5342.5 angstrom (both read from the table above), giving 5355.5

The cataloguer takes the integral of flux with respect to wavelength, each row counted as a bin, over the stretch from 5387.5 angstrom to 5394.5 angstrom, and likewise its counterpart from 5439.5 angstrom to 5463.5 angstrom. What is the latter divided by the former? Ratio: 3.4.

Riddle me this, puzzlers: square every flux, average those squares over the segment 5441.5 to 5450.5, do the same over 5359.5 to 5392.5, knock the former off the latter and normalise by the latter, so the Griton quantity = -0.044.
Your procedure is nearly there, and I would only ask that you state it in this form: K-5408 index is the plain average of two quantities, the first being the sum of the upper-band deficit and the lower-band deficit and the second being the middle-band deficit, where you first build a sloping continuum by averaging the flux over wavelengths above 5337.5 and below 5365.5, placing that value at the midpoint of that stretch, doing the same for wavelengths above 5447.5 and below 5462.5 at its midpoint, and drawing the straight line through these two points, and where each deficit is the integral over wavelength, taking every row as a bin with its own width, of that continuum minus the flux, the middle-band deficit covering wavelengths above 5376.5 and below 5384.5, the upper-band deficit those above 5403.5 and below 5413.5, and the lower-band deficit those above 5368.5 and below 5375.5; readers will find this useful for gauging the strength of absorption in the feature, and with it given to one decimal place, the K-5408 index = 4.8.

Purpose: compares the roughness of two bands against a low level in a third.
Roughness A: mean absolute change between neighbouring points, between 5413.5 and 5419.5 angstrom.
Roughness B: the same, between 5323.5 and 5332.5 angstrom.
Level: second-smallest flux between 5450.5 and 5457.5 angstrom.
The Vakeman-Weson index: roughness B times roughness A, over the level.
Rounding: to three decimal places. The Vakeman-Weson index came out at 0.016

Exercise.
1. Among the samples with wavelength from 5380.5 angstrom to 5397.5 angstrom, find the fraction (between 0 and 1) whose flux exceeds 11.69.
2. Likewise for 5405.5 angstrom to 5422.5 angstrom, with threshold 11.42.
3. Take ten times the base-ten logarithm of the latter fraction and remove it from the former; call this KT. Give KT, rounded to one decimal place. 2.6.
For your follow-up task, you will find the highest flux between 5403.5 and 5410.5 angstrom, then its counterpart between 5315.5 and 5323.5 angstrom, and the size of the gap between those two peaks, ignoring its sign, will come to 0.2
